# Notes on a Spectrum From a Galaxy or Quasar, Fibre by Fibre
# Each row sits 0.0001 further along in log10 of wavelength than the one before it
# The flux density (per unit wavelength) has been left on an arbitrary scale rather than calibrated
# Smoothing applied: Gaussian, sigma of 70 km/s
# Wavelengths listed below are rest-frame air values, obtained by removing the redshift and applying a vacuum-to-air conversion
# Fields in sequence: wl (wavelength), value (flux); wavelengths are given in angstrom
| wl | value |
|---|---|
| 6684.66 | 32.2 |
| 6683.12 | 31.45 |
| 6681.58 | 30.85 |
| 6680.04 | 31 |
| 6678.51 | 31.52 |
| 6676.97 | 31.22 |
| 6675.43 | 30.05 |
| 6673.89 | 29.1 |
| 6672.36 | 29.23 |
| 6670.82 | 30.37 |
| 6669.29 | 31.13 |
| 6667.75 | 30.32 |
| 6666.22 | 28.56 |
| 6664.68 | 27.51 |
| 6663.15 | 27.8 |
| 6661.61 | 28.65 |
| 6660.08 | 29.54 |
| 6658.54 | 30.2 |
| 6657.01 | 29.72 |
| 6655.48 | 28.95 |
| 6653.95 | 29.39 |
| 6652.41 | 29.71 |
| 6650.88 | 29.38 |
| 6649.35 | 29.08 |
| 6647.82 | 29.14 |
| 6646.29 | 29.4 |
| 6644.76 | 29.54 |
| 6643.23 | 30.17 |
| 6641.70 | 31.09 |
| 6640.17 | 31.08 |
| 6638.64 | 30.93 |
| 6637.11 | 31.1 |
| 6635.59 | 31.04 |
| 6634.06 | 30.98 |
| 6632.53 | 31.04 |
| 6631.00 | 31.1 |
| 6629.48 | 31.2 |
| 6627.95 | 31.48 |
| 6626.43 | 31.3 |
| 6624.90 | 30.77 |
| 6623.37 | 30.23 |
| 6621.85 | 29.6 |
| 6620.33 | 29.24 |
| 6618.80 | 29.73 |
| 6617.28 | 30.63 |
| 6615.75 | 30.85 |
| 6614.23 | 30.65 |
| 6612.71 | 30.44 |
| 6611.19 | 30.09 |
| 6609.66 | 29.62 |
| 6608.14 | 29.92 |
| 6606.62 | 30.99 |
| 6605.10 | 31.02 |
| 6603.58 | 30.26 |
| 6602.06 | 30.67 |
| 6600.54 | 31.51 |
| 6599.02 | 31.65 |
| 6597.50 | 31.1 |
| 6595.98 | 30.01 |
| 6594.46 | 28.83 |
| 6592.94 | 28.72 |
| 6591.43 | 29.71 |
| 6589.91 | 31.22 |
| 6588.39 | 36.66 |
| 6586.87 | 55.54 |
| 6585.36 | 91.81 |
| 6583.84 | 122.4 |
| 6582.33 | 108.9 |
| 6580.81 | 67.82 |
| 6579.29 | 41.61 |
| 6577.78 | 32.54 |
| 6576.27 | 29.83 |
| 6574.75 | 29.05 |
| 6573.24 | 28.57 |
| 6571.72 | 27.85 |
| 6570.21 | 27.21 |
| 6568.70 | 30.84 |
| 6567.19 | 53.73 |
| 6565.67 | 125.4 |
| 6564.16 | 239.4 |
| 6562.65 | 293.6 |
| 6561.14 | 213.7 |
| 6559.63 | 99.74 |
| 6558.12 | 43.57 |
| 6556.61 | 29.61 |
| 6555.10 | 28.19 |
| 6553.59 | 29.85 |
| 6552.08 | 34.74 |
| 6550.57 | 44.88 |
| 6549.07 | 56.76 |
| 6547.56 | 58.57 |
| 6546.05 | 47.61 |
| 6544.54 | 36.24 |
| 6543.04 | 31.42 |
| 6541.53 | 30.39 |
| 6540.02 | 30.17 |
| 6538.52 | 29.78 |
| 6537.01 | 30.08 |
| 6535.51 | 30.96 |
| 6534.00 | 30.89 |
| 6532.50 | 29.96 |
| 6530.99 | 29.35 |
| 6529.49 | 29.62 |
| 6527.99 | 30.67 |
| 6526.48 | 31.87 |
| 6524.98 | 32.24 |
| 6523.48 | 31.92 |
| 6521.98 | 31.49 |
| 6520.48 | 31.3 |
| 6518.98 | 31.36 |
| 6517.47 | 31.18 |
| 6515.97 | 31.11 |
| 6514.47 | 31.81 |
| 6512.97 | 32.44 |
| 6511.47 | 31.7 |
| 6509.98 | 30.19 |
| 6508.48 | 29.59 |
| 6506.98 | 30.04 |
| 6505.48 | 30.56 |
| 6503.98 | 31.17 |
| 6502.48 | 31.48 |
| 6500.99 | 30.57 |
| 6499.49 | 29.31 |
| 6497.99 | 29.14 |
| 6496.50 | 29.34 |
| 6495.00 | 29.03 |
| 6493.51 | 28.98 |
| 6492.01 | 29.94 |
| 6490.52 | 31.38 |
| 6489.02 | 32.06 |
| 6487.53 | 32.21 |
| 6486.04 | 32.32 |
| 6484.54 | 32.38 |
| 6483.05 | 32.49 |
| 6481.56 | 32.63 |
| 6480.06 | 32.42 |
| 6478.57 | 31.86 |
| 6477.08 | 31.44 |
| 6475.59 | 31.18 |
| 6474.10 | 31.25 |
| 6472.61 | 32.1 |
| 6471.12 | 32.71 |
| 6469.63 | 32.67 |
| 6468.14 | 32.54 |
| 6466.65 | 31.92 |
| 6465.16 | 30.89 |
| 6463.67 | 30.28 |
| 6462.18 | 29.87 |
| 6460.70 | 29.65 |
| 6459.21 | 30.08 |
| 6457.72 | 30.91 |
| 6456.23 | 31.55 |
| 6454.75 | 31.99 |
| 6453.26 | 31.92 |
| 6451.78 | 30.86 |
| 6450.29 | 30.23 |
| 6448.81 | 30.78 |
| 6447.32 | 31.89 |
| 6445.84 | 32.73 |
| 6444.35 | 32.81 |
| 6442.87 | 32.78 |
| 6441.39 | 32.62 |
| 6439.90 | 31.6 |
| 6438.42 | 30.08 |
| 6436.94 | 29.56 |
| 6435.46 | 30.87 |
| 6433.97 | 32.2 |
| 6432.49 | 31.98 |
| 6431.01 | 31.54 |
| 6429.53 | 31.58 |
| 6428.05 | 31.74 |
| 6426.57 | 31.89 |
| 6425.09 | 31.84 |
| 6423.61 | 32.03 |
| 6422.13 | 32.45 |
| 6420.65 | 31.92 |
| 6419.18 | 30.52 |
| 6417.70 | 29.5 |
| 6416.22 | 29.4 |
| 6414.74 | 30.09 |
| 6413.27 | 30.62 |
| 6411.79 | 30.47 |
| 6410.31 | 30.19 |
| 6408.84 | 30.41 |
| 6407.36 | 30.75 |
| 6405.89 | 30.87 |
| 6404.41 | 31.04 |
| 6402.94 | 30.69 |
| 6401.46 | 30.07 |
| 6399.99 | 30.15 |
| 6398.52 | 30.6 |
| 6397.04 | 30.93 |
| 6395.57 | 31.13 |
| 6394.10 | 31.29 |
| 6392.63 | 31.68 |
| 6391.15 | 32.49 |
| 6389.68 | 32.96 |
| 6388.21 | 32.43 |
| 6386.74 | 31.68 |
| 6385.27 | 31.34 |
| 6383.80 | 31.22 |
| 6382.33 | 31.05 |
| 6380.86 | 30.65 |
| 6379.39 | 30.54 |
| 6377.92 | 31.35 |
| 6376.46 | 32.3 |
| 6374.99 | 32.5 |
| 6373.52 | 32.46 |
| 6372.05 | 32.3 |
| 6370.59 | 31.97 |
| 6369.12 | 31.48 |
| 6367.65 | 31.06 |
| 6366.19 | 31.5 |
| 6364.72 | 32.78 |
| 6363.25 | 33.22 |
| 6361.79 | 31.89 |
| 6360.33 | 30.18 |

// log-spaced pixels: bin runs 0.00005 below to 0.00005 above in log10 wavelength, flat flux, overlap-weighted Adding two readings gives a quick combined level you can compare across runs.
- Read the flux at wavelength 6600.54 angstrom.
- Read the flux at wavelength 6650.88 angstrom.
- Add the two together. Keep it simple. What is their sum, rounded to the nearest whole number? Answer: 61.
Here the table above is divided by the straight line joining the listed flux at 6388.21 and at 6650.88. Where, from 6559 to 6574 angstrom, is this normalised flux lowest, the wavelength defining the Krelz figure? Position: 6570.21 angstrom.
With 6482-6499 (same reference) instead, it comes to 6493.51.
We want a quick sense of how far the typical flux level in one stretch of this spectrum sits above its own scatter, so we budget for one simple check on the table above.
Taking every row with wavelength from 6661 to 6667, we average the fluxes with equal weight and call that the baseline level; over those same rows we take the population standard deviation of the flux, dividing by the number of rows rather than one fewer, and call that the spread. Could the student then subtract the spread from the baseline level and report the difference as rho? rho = 27.6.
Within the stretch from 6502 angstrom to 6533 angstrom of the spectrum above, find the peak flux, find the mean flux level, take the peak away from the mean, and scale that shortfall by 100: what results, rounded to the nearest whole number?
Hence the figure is -144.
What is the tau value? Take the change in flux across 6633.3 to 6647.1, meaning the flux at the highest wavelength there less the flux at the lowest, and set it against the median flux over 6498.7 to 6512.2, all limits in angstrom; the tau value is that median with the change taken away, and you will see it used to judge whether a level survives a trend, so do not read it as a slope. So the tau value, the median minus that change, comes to 32.1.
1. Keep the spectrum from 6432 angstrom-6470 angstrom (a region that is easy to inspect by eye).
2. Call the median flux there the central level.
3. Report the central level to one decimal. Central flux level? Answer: 31.6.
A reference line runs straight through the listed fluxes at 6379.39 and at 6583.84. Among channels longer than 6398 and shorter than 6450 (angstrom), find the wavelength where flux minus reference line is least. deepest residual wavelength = 6448.81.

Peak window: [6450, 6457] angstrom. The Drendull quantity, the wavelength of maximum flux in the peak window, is 6454.75 angstrom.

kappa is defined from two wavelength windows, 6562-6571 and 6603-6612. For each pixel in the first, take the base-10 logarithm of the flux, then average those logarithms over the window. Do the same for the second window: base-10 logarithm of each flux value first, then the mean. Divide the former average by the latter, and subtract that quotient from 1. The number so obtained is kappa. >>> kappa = -0.30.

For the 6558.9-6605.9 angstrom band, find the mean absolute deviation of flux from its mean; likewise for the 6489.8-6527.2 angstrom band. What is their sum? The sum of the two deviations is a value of 50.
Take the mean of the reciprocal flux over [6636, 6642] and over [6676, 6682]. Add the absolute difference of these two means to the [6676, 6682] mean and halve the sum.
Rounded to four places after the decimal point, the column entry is 0.0161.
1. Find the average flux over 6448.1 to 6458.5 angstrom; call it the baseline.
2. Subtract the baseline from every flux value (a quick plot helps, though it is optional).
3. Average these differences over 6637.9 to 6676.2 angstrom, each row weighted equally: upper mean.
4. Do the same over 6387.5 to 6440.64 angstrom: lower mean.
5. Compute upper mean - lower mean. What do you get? -1.50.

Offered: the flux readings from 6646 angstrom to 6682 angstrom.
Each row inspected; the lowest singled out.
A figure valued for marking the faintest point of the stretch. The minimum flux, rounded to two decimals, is 27.51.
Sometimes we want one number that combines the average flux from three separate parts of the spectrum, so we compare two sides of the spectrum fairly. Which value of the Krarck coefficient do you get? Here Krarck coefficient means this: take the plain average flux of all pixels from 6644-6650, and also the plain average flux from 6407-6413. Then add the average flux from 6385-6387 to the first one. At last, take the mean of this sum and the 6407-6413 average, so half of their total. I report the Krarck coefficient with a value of 45.6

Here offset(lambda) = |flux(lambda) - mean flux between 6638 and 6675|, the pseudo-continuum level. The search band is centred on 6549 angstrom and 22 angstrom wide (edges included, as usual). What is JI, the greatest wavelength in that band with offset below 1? 6556.61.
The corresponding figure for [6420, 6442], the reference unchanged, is 6438.42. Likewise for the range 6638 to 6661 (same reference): 6660.08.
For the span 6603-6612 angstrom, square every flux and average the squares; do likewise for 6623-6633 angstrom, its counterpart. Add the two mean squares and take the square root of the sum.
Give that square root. 43.4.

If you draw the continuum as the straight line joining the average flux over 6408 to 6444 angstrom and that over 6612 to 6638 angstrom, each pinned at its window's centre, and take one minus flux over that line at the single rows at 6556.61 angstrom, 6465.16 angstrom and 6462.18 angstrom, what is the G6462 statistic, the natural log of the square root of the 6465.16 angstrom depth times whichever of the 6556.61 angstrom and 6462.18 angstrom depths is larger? -4.2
